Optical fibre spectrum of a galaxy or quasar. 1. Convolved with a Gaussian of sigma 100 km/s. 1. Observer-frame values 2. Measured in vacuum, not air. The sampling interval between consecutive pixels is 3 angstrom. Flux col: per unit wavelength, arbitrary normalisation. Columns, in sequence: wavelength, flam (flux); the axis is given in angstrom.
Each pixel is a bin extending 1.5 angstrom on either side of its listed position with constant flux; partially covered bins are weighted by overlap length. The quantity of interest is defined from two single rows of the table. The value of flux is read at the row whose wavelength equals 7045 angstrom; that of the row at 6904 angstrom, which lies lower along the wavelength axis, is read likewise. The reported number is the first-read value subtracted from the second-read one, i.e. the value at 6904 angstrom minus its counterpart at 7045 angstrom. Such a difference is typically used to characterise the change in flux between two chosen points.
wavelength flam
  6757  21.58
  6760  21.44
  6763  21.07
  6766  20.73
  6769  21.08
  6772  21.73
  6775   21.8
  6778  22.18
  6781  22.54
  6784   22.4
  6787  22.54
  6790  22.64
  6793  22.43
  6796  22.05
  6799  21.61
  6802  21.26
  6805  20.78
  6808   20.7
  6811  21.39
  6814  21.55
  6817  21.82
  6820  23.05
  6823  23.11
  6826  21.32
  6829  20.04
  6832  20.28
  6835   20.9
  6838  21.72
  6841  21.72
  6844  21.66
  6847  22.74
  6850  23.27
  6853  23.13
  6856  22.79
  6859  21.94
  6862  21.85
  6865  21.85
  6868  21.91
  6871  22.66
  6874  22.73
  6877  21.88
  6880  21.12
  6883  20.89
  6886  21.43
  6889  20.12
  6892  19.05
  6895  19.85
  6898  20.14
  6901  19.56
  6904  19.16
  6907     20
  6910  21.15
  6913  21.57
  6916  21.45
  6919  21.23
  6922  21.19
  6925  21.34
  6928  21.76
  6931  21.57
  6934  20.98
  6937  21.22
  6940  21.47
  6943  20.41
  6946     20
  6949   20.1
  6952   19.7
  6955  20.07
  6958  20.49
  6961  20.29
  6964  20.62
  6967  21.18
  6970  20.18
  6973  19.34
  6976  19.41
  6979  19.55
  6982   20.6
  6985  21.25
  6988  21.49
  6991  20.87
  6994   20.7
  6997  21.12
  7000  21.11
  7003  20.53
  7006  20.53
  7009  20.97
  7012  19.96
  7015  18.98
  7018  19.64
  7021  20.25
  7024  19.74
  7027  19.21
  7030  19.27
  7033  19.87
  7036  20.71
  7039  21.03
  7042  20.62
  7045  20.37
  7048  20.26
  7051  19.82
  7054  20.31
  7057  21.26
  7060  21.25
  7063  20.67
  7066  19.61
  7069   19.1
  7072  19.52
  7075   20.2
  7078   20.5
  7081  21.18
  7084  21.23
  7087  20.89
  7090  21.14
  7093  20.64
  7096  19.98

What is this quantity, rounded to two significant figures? -1.2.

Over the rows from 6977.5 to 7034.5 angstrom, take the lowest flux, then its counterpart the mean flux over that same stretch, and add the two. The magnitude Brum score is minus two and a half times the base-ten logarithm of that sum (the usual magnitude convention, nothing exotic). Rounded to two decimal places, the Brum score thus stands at -3.99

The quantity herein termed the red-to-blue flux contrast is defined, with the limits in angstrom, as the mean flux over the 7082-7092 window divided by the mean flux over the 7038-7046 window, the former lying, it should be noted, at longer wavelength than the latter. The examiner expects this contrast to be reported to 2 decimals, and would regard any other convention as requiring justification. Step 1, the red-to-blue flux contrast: 1.02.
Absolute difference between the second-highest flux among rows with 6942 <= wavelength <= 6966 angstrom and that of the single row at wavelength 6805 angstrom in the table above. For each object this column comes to 0.3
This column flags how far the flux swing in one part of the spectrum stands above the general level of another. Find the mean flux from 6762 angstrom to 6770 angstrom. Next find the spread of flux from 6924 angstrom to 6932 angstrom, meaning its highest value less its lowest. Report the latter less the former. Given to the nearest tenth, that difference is -20.5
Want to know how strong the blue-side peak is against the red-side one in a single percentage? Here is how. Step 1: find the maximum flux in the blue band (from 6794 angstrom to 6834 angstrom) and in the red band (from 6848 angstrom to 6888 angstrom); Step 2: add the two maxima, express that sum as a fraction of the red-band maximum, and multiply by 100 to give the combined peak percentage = 199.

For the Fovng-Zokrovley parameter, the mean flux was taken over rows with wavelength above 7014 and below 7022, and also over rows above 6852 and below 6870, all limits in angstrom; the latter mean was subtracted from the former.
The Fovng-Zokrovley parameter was -2.6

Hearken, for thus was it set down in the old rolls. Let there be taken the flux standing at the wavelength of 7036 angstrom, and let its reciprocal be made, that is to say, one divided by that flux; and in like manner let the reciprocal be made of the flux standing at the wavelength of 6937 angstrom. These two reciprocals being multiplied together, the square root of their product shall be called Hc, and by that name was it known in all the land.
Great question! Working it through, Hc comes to 0.0477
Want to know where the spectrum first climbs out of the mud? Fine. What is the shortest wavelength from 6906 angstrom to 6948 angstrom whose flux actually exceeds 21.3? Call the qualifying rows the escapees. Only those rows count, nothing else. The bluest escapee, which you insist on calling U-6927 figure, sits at 6913 angstrom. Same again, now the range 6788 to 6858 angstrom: 6790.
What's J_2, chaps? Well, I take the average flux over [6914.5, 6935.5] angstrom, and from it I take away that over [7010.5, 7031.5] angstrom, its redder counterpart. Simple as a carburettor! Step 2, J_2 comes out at 1.8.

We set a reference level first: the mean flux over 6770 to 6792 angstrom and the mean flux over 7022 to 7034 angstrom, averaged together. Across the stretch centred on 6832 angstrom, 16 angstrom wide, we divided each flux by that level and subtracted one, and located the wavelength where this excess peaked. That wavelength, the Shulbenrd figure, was 6838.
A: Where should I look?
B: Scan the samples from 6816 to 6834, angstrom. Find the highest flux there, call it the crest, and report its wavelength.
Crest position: 6823 angstrom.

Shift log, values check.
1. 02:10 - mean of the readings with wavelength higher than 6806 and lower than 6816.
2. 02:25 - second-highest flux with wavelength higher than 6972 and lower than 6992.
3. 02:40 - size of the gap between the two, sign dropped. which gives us 0.0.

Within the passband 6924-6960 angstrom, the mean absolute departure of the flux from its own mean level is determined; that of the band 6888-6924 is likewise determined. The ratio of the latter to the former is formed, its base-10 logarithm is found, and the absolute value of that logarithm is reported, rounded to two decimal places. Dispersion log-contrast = 0.10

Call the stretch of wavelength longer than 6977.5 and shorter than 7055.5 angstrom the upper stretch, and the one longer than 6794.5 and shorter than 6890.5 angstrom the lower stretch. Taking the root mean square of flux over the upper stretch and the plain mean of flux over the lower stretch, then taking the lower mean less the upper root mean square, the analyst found 1.4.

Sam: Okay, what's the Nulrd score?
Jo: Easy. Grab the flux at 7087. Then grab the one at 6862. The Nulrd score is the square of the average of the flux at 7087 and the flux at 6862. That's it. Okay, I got 457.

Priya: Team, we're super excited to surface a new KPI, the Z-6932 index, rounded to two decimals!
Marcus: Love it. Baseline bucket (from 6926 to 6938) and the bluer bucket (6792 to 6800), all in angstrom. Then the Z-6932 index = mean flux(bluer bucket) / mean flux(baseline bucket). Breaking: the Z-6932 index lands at 1.03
